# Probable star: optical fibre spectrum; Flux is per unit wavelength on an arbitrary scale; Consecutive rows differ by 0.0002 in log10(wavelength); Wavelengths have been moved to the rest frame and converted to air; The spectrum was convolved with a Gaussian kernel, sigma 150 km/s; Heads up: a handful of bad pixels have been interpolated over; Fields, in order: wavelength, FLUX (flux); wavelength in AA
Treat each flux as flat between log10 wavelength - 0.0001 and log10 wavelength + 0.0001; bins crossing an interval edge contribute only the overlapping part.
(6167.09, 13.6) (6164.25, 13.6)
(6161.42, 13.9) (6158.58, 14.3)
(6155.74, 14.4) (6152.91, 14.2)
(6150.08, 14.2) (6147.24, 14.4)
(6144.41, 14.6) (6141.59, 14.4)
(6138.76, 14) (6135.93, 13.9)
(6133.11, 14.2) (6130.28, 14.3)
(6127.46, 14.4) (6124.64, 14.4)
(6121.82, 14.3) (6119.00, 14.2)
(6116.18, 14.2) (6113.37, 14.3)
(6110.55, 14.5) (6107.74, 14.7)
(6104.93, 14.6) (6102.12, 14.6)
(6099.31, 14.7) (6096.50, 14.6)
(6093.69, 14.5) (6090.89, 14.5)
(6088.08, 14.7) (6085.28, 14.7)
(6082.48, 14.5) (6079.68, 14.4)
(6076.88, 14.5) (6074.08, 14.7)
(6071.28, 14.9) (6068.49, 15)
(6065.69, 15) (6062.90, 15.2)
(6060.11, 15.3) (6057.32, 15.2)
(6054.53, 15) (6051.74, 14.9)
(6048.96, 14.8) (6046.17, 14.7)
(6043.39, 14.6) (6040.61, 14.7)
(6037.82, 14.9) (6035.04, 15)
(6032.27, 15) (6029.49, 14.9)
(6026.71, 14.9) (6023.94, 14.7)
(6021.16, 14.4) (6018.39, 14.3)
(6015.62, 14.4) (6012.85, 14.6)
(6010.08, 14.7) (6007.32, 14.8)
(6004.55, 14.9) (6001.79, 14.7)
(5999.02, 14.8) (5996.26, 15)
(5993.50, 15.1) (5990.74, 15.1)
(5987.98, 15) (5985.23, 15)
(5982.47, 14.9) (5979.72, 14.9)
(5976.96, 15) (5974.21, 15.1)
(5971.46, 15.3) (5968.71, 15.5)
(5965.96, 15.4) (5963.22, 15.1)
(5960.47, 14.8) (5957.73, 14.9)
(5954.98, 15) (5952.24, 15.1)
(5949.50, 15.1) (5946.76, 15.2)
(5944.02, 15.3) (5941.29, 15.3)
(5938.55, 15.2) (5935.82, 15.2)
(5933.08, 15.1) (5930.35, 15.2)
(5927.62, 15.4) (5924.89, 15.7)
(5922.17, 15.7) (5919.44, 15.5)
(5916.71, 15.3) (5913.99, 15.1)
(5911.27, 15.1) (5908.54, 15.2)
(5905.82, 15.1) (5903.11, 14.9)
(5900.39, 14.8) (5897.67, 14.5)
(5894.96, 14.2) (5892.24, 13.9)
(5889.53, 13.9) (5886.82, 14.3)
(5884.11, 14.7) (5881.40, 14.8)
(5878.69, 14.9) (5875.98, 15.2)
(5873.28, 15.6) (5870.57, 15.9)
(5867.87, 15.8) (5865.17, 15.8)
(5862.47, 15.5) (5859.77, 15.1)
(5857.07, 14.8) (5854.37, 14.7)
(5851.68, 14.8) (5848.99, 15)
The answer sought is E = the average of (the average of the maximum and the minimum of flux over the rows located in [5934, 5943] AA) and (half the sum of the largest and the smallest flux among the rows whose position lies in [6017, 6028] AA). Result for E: 14.9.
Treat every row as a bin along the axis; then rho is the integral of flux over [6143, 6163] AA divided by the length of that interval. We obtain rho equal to 14.3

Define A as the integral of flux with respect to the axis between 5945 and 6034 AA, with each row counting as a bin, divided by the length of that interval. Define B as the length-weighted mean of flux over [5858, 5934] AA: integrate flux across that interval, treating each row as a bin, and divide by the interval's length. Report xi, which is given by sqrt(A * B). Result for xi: 15.0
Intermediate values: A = 14.9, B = 15.1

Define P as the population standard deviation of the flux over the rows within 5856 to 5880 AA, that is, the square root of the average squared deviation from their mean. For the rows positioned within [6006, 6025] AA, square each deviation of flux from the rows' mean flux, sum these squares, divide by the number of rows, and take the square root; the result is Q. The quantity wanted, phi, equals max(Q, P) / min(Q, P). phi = 2.2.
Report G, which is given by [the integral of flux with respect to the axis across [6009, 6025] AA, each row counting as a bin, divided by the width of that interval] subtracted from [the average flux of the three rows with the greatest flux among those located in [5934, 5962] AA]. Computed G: 0.8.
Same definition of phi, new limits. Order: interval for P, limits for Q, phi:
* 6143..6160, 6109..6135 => 1.4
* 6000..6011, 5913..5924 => 2.7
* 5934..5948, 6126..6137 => 3.8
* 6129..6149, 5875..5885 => 1.2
